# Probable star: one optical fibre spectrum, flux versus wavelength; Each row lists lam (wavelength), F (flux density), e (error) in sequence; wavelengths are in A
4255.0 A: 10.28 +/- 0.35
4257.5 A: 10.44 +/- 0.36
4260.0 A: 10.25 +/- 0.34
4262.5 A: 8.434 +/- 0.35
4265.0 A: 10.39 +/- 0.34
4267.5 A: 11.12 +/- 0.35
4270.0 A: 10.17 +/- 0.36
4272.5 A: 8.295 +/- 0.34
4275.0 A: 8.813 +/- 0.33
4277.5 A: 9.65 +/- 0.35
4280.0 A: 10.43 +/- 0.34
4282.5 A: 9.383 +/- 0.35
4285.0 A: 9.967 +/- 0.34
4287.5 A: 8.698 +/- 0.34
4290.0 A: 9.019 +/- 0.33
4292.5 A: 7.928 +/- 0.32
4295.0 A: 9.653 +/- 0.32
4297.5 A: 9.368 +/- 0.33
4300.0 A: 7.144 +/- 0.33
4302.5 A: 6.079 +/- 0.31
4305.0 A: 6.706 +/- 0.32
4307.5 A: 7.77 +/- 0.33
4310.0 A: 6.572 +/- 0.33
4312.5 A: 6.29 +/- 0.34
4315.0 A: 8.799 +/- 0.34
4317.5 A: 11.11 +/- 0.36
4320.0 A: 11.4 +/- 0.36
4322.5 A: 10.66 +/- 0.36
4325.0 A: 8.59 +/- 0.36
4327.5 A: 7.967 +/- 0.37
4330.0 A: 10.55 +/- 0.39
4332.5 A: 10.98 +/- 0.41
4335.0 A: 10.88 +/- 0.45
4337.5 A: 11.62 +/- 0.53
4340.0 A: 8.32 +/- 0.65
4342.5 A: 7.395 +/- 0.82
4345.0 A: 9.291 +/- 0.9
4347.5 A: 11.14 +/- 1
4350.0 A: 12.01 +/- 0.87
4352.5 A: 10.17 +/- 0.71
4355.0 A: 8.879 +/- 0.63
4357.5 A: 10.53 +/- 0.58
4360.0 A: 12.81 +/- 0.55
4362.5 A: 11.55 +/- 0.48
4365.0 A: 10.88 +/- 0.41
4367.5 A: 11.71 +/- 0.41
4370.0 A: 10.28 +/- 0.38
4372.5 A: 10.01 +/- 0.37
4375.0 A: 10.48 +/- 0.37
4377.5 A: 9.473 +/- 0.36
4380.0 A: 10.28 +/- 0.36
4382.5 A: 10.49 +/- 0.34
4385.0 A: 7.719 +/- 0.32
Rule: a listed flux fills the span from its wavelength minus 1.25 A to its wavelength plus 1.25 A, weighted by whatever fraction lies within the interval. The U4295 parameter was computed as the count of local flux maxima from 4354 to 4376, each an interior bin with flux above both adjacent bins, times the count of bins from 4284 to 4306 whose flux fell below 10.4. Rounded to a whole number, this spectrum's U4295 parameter 18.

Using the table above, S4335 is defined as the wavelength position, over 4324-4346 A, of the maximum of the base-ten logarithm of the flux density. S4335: 4337.5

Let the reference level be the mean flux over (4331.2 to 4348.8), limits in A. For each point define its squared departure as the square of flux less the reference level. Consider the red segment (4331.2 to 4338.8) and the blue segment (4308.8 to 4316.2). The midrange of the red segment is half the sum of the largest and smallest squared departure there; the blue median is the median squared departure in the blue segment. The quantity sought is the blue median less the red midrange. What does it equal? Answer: 10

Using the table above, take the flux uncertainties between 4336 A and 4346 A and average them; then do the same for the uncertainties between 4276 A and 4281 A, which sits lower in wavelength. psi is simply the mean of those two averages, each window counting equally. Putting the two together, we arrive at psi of 0.53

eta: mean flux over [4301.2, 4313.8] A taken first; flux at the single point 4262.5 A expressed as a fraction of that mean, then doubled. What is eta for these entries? 2.5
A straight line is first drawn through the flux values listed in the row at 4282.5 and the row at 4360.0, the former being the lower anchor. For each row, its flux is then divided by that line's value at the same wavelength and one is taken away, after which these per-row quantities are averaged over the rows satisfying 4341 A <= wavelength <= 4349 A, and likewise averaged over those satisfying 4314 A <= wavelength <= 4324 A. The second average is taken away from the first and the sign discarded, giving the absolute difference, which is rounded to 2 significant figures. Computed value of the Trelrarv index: 0.19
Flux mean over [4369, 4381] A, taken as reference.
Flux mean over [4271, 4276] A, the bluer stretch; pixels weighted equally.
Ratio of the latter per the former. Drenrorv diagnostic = 0.85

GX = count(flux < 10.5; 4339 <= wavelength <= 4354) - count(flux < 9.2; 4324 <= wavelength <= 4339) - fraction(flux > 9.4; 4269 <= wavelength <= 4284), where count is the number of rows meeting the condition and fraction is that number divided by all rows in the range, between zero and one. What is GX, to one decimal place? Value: 1.5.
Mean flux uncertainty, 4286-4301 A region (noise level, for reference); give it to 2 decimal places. 0.33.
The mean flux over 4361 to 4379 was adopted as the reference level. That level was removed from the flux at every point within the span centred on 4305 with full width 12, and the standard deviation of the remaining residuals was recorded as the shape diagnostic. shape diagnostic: 0.6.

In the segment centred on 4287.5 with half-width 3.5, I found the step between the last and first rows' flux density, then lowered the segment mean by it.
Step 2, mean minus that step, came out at 10.2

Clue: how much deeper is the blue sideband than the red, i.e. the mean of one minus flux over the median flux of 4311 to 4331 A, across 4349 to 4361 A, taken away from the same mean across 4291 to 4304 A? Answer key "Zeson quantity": 0.29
